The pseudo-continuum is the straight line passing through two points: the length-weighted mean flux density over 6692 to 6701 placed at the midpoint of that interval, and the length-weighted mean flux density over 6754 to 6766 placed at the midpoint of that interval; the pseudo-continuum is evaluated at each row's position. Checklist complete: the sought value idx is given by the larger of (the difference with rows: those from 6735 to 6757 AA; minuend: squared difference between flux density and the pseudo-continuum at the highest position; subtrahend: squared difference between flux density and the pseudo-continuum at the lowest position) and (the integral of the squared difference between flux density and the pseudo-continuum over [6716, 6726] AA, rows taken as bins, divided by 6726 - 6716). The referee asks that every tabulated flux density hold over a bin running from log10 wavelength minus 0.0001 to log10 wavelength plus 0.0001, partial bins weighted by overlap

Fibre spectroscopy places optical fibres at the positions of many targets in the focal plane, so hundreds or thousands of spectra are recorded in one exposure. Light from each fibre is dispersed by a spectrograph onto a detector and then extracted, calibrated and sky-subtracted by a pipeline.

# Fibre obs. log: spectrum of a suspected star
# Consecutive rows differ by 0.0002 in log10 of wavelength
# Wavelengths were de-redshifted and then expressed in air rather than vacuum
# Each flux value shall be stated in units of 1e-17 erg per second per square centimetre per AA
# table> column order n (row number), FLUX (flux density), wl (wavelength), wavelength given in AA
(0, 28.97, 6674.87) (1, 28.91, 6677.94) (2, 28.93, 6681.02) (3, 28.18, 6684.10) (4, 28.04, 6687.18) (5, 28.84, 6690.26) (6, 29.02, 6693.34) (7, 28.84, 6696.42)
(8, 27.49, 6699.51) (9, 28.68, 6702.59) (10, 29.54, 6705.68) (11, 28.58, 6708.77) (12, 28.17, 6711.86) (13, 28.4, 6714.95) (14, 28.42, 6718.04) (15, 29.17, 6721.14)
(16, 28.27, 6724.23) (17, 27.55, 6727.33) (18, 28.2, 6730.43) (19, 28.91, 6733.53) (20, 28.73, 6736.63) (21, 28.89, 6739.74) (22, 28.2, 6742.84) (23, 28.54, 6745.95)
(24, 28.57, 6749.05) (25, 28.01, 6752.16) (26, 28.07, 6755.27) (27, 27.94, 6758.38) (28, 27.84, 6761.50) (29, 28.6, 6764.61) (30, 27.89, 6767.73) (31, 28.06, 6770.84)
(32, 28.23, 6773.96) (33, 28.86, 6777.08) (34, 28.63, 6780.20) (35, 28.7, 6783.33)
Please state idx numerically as 0.25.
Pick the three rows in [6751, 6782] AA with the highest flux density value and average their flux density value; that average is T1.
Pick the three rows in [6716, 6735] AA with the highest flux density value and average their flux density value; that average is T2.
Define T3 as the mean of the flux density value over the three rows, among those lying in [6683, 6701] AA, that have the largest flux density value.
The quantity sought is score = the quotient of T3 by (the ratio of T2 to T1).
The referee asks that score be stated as 28.8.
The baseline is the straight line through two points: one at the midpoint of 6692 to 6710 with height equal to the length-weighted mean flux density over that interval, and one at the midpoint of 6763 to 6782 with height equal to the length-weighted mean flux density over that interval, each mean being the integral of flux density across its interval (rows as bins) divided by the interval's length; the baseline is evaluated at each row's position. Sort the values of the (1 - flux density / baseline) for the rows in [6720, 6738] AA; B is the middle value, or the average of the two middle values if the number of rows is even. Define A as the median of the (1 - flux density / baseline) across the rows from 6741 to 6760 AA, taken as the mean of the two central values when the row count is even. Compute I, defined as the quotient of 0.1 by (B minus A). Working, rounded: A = 0.012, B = 0.002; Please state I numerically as -10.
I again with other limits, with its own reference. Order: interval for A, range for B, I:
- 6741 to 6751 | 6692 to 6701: -33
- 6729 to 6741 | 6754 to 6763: 4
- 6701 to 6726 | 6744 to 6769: 10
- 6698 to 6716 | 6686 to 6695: -11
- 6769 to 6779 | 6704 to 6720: 59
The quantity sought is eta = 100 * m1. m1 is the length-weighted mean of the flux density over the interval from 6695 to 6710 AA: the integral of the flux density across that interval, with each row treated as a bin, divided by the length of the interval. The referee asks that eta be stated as 2862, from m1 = 28.6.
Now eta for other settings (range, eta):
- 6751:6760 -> 2799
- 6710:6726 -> 2848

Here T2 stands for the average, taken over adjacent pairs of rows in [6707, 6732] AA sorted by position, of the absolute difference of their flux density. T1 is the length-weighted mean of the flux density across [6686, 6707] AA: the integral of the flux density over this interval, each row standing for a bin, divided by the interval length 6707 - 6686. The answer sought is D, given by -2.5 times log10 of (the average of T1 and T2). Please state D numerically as -2.91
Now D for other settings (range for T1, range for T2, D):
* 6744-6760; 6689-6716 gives -2.90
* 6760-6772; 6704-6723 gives -2.89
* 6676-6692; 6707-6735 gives -2.91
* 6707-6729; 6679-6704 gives -2.90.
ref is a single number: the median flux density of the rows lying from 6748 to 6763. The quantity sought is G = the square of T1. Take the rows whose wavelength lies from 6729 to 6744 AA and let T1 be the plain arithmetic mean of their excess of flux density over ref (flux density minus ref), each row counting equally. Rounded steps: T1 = 0.6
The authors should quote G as 0.33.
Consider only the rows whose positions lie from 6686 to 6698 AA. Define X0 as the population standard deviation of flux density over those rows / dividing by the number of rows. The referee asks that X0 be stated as 0.38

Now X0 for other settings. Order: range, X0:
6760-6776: 0.27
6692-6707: 0.68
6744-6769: 0.31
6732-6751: 0.24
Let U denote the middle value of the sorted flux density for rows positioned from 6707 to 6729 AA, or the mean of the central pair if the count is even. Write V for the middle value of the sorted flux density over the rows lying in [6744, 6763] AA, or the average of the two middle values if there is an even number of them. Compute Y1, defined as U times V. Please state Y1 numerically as 796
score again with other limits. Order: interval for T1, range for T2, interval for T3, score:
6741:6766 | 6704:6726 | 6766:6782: 28.1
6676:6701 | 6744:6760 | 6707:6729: 29.3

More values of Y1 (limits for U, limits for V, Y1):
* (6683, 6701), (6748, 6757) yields 800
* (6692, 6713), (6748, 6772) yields 804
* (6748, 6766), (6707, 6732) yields 795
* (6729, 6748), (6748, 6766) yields 803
